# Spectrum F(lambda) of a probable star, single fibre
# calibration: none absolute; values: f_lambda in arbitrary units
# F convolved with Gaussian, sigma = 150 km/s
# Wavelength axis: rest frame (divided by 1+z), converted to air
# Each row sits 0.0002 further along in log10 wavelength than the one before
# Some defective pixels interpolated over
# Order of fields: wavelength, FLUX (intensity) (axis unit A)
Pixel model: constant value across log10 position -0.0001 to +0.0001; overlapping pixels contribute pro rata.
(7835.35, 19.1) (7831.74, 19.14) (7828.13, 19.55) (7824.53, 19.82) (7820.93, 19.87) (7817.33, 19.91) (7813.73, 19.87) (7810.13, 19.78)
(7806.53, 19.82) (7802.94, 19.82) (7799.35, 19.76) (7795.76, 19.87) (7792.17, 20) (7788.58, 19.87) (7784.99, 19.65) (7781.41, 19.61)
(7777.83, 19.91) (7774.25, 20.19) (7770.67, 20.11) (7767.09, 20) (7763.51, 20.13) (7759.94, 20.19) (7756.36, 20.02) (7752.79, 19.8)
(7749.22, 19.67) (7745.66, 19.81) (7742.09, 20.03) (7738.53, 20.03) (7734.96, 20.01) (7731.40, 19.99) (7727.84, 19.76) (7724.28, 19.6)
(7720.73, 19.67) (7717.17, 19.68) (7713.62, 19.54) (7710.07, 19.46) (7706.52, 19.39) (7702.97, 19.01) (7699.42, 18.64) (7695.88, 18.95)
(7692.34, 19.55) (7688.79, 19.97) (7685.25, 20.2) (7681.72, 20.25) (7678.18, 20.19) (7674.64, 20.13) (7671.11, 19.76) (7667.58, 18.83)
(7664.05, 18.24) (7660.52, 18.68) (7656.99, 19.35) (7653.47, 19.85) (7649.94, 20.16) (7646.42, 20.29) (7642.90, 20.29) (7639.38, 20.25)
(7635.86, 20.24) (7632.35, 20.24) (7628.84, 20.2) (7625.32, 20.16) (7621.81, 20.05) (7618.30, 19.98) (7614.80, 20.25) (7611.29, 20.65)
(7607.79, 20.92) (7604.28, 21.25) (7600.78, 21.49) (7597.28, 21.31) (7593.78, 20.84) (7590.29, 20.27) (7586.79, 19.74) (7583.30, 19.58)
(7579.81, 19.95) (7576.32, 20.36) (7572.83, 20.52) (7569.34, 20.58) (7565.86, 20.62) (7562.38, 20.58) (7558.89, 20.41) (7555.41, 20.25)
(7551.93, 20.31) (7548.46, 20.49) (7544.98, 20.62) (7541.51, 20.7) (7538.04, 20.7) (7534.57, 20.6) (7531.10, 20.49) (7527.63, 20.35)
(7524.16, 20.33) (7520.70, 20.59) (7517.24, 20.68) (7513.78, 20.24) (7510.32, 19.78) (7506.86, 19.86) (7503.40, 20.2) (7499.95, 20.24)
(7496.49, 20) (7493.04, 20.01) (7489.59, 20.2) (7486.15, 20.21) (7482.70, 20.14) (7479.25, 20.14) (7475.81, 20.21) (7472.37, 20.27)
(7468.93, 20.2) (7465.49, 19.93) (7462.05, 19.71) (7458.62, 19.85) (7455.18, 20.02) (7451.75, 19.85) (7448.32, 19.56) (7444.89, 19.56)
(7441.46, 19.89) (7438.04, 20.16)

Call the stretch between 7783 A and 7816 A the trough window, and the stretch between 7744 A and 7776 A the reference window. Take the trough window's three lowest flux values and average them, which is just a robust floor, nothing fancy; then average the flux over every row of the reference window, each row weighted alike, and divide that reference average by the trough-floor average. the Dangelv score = 1.01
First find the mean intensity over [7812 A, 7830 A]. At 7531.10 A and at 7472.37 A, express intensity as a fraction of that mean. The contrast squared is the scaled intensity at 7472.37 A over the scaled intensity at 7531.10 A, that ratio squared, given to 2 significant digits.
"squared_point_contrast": 0.98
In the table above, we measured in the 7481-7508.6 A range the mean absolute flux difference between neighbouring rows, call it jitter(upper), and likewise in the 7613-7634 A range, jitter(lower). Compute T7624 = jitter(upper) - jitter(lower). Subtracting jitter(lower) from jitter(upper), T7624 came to 0.023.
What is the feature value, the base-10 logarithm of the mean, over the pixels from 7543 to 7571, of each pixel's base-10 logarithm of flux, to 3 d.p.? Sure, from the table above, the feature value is 0.118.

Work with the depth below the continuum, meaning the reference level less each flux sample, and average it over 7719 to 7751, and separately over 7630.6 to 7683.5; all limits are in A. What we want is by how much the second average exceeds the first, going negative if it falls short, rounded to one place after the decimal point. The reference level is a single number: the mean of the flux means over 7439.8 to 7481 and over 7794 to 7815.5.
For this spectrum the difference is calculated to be 0.1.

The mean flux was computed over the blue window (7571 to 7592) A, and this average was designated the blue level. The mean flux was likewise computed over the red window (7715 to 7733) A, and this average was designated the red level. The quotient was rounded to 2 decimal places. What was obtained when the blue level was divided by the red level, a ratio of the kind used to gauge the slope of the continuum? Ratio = 1.02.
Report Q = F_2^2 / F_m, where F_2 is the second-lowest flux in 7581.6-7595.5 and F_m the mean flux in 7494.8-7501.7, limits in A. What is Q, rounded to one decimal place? 19.4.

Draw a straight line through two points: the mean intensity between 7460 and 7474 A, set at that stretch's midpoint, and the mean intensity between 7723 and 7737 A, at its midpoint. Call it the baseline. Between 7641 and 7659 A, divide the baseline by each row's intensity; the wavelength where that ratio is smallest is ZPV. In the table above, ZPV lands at 7646.42 A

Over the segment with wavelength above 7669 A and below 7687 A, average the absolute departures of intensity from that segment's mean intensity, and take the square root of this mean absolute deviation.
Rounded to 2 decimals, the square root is 0.37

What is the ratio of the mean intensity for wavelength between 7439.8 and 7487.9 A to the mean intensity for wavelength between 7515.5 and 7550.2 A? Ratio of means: 0.97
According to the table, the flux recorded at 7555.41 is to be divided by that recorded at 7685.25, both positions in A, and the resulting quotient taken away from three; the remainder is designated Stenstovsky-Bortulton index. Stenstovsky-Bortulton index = 2.00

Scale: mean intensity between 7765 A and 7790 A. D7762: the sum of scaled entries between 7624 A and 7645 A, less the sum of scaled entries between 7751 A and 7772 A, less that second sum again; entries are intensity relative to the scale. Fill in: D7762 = -5.98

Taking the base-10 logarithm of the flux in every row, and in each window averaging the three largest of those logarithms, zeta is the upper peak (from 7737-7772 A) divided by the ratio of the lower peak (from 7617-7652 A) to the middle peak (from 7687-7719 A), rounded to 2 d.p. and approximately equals 1.29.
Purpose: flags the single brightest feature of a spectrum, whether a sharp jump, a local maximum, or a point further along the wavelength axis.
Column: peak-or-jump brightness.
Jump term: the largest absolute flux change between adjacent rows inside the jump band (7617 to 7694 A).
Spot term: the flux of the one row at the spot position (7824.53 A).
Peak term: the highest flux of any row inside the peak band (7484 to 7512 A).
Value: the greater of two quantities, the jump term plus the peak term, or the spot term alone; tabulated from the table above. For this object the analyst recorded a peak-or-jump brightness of 21.2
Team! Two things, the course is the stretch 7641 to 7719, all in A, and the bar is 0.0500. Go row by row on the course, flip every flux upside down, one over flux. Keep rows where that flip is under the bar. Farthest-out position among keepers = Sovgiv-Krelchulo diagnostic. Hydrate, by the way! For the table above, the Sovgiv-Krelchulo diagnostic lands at 7685.25 A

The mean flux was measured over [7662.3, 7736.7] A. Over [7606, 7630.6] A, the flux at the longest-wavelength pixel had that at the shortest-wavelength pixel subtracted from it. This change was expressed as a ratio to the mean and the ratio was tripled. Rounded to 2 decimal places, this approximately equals -0.11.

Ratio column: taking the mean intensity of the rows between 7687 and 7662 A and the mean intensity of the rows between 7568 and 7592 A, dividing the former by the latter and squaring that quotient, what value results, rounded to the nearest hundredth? 0.95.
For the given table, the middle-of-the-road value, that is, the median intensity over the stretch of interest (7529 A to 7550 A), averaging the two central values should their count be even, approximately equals 20.6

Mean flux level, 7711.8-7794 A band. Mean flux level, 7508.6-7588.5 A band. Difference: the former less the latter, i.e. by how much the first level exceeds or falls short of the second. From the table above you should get -0.49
